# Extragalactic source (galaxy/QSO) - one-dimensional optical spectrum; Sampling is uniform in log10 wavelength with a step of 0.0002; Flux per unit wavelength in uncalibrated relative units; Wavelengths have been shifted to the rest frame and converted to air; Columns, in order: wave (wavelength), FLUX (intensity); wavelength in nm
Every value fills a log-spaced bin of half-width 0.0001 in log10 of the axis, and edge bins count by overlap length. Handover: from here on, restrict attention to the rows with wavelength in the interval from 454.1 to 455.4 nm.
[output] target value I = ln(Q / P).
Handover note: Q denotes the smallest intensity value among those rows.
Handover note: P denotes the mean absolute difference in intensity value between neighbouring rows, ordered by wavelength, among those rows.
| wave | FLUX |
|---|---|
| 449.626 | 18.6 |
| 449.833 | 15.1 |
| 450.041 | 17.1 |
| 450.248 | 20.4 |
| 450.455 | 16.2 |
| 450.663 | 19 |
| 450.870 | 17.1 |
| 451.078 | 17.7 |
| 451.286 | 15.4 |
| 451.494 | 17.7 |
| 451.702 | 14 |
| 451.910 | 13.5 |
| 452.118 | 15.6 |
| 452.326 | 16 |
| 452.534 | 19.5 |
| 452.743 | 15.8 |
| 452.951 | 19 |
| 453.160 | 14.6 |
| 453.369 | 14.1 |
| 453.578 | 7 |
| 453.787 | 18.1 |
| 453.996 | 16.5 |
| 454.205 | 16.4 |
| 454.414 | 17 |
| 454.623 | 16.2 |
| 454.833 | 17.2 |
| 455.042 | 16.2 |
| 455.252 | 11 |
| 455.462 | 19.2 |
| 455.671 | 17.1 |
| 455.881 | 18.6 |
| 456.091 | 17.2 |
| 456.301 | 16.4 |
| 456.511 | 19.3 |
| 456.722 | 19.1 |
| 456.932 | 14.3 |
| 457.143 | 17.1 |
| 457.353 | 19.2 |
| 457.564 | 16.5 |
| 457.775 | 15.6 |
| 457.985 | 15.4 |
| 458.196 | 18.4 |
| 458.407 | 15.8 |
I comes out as 1.86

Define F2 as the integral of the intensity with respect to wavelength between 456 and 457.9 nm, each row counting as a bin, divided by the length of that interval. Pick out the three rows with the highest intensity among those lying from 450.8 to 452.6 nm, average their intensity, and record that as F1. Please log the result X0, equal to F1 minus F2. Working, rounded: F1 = 18.3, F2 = 17.2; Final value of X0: 1.1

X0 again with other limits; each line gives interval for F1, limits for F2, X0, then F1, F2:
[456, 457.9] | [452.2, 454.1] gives 3.6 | 19.2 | 15.6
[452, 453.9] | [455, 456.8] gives 1.7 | 18.9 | 17.1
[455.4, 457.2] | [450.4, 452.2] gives 3.0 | 19.2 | 16.2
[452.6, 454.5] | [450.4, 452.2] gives 1.8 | 18.0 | 16.2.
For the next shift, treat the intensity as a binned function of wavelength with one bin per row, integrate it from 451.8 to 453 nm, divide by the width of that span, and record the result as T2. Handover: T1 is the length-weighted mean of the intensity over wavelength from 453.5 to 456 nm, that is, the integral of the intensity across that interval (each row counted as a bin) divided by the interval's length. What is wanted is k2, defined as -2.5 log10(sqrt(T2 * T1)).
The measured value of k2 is -3.02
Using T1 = 16.0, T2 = 16.5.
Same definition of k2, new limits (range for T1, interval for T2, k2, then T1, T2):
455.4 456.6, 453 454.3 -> -3.02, 17.9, 14.6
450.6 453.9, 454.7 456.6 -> -3.03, 15.8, 16.9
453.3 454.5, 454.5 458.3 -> -3.00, 14.8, 16.9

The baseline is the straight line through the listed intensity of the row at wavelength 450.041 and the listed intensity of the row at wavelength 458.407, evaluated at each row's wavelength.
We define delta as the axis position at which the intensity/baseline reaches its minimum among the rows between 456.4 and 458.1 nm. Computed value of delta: 456.932 nm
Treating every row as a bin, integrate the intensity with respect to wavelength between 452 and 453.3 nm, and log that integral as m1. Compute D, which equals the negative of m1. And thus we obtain -21.6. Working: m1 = 21.6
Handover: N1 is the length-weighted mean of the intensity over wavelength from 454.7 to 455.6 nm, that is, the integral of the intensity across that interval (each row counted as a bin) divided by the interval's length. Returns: 16.0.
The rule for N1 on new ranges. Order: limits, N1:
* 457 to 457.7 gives 17.3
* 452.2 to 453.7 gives 15.2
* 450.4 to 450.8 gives 17.7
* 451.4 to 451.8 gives 15.8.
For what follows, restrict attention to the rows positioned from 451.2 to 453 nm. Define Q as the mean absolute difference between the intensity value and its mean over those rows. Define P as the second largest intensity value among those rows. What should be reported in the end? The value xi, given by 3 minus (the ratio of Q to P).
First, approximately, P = 19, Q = 1.64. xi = 2.91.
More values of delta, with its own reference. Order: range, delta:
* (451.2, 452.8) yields 451.910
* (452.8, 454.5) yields 453.578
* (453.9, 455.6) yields 455.252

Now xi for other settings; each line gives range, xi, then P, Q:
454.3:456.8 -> 2.93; 19.2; 1.40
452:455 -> 2.91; 19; 1.79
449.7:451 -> 2.92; 19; 1.48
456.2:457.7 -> 2.92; 19.2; 1.53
